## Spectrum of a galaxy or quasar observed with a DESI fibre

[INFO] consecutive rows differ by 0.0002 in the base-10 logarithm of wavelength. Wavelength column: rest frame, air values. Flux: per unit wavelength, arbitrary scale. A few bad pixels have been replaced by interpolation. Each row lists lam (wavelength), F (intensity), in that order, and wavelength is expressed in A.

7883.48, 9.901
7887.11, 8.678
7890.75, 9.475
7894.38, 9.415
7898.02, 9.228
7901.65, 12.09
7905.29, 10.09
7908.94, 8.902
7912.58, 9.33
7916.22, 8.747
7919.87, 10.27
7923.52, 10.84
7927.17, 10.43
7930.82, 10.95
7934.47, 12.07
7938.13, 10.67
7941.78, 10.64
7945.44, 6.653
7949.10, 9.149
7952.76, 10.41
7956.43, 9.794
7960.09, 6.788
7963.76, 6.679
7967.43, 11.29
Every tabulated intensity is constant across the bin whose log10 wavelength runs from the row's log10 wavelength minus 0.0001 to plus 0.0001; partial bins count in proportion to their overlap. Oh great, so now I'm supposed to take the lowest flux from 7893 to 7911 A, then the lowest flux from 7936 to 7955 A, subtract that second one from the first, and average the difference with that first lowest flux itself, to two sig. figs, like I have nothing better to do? 5.6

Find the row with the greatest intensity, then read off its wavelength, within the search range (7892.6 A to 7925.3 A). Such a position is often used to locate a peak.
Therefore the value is 7901.65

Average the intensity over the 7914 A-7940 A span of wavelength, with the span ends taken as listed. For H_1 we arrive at 10.6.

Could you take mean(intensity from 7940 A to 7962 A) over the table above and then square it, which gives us 79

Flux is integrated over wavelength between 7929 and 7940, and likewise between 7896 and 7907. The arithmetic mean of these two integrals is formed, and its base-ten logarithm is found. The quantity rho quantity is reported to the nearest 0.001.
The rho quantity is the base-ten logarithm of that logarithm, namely 0.317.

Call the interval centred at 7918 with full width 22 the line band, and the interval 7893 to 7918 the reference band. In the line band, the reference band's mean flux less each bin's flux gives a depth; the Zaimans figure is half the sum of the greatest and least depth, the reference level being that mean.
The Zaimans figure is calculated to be -0.1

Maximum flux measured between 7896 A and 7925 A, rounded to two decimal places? 12.09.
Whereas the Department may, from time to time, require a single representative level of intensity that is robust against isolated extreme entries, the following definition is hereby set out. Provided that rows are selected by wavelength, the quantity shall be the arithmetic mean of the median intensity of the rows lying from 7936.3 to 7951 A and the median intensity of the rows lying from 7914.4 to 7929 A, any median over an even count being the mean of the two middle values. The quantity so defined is 10.12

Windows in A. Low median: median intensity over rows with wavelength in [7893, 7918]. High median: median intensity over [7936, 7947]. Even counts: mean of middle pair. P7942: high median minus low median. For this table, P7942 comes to 1.3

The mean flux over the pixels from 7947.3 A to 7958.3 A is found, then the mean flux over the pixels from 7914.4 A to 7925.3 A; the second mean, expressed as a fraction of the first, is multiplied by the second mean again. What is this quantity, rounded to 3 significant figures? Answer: 10.1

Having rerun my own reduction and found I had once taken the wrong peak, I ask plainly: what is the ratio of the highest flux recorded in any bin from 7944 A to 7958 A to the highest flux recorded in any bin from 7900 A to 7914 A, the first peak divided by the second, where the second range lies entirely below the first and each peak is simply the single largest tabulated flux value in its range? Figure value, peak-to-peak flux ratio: 0.86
